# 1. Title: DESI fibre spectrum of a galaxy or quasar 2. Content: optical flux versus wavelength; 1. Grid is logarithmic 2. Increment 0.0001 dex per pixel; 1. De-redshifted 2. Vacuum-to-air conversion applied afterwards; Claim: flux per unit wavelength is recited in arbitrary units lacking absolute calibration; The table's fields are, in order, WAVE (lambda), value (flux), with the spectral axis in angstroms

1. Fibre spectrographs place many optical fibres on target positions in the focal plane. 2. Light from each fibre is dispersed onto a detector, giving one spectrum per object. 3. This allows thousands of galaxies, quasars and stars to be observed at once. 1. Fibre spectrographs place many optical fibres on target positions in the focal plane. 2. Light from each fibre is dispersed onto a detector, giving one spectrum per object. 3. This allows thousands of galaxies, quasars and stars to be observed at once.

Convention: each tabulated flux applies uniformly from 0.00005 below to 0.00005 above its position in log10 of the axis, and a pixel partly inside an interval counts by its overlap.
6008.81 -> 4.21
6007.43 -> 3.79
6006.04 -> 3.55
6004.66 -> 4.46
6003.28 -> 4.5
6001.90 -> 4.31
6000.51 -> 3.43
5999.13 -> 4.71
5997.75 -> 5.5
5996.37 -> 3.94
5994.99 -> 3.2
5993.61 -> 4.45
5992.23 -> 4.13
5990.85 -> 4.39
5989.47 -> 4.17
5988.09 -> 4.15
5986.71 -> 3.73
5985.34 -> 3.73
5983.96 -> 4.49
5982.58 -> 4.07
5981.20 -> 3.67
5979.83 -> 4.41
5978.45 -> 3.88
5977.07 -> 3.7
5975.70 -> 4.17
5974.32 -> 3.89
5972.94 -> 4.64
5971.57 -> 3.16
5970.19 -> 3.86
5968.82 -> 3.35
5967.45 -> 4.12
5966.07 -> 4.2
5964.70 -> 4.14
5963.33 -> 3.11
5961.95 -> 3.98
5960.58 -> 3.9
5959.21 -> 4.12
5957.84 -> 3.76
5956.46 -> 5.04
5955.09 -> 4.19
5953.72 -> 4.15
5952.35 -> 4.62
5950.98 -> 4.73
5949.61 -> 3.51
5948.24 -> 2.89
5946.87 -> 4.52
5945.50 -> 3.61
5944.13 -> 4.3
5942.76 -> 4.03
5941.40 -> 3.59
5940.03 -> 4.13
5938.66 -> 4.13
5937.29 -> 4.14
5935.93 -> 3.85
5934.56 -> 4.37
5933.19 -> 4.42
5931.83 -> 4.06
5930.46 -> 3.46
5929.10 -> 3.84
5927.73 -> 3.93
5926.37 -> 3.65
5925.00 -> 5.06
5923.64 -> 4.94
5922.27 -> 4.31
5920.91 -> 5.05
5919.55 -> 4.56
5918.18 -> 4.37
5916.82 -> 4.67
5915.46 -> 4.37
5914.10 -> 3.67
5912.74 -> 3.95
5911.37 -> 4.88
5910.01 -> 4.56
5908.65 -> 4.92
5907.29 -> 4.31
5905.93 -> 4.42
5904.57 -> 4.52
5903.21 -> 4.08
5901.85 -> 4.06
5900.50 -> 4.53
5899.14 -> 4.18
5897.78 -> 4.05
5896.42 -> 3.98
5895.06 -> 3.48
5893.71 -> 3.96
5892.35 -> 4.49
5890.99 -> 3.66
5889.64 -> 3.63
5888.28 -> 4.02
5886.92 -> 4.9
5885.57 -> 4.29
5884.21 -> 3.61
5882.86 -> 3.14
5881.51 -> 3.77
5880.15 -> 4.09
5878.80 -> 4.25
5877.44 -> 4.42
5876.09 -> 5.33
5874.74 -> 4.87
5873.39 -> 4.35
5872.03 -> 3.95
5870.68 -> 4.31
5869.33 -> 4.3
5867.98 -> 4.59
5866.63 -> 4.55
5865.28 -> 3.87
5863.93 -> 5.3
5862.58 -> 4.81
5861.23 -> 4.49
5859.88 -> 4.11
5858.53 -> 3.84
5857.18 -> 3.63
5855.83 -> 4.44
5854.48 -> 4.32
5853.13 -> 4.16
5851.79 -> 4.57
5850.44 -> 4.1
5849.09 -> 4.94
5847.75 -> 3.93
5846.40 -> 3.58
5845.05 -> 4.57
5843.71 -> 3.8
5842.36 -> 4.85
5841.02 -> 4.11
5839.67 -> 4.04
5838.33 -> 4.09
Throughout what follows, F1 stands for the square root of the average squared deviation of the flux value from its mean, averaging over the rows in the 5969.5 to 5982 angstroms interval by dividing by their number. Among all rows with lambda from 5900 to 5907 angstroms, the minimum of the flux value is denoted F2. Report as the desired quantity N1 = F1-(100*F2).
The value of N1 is -406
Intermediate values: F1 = 0.410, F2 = 4.06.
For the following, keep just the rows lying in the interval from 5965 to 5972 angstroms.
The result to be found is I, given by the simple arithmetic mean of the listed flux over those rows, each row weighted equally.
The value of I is 3.7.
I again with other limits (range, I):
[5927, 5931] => 3.7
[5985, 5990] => 3.9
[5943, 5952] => 3.9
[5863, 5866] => 4.6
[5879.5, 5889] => 4.0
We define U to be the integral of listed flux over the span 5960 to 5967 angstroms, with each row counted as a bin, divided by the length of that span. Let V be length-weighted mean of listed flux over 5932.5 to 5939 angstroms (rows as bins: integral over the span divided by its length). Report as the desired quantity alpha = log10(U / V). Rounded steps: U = 3.87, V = 4.19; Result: -0.034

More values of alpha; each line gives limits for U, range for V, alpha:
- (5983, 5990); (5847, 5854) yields -0.029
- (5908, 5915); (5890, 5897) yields 0.051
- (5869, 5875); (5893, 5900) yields 0.040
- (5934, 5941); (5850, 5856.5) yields -0.024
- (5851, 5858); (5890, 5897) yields 0.033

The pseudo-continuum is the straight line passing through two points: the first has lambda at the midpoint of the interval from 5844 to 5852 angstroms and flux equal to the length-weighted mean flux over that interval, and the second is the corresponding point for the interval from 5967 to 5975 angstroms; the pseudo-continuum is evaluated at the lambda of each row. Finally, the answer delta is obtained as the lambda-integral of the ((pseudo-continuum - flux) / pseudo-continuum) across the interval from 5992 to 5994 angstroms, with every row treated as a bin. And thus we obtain -0.3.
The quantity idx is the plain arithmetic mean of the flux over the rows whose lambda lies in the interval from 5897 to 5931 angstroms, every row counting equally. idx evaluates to 4.3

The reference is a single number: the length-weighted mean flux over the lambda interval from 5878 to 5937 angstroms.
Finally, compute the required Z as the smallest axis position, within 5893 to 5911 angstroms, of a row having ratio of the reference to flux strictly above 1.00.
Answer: 5893.71 angstroms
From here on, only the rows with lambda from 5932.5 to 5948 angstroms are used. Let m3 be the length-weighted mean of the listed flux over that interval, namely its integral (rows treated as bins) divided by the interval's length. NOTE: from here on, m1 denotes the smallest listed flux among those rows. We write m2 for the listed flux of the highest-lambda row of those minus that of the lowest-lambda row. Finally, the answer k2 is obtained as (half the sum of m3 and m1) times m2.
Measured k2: 0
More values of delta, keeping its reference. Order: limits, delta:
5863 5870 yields -0.6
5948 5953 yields -0.2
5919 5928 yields -1.2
